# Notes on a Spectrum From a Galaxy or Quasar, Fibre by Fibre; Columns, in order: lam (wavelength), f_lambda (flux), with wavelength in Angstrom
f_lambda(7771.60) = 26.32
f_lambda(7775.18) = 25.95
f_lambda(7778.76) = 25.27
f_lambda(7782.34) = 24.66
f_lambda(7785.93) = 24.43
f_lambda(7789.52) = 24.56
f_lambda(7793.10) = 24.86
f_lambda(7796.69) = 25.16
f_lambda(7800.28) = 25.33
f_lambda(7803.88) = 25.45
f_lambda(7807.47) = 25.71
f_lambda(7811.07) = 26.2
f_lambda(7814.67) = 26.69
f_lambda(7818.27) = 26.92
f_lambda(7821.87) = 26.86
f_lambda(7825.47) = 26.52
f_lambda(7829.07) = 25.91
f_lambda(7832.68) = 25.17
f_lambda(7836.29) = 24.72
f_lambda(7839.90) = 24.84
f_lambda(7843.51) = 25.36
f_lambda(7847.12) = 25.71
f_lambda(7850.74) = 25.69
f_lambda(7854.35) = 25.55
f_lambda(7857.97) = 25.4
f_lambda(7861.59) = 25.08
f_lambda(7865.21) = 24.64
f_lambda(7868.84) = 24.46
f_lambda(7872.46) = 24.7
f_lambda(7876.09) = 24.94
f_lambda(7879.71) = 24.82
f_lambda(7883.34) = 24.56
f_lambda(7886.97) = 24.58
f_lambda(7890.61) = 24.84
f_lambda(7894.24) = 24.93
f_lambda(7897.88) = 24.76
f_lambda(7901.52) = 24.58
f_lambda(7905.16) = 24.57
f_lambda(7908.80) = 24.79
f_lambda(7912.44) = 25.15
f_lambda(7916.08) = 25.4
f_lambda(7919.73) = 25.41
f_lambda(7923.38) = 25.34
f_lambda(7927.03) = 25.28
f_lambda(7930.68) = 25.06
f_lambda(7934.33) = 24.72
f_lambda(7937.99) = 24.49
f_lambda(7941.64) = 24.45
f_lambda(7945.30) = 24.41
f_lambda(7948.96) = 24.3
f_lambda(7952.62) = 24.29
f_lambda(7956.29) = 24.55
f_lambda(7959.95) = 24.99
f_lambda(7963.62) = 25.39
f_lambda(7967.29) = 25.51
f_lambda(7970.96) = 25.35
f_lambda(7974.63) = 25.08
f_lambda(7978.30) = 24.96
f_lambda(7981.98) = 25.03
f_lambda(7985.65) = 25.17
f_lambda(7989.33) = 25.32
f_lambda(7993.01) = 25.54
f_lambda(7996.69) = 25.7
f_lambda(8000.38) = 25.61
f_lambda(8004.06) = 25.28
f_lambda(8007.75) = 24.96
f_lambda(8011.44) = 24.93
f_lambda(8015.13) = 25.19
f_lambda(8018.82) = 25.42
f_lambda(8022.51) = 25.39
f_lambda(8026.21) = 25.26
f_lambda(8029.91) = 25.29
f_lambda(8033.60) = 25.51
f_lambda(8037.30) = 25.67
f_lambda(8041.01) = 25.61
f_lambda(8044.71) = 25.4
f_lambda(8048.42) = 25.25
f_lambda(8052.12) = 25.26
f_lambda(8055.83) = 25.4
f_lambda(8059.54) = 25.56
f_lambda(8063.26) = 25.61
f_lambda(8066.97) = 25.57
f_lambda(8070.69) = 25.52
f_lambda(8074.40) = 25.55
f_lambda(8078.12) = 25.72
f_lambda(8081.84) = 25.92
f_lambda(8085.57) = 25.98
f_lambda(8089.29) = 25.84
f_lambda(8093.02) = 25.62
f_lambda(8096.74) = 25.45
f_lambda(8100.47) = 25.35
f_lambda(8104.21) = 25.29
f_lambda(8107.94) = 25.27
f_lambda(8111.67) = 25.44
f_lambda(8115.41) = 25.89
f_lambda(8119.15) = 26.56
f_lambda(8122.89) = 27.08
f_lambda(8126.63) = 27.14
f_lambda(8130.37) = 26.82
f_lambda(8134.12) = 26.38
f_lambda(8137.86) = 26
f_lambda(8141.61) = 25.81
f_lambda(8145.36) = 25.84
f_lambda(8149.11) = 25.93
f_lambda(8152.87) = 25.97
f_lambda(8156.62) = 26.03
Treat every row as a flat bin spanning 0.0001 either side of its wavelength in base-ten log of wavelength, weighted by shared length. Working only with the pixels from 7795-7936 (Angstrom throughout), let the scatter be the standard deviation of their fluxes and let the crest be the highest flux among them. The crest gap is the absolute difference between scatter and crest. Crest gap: 26.3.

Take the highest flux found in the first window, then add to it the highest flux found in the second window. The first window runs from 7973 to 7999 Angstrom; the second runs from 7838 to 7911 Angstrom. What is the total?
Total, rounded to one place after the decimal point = 51.4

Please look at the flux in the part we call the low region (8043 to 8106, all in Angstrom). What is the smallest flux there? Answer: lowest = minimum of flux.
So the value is 25.25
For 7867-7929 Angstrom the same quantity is 24.46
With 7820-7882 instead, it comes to 24.46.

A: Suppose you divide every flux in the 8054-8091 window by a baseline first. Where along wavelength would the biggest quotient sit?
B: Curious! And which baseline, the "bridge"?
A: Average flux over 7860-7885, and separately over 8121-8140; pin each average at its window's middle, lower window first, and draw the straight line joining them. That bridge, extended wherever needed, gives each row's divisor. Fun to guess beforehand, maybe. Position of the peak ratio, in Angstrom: 8085.57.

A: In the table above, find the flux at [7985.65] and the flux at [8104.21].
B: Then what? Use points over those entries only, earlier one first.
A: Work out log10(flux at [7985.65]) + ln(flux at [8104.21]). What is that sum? 4.63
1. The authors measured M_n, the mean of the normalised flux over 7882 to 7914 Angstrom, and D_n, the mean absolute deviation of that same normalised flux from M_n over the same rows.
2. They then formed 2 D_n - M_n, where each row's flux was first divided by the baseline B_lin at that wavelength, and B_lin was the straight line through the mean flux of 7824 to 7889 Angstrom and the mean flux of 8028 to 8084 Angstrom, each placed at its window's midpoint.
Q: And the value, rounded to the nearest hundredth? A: -0.97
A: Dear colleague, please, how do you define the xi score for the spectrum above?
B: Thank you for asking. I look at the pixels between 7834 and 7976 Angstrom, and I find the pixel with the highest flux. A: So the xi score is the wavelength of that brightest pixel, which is 7847.12 Angstrom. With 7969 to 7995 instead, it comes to 7993.01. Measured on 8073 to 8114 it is 8085.57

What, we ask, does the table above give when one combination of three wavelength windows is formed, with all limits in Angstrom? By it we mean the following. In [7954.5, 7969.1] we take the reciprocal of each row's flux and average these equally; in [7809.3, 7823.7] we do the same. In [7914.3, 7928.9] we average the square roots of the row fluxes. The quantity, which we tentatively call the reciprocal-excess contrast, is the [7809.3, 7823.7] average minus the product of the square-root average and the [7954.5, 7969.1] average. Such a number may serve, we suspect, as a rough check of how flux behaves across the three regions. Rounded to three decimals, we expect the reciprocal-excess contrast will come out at -0.163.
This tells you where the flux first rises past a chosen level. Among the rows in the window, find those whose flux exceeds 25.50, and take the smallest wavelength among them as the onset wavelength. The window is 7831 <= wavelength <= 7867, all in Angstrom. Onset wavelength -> 7847.12 Angstrom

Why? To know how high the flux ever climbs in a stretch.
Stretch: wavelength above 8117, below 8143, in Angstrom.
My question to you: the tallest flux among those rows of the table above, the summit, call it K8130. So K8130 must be 27.14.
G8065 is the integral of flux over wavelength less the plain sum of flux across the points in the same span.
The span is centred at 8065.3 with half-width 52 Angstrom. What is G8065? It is 1939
